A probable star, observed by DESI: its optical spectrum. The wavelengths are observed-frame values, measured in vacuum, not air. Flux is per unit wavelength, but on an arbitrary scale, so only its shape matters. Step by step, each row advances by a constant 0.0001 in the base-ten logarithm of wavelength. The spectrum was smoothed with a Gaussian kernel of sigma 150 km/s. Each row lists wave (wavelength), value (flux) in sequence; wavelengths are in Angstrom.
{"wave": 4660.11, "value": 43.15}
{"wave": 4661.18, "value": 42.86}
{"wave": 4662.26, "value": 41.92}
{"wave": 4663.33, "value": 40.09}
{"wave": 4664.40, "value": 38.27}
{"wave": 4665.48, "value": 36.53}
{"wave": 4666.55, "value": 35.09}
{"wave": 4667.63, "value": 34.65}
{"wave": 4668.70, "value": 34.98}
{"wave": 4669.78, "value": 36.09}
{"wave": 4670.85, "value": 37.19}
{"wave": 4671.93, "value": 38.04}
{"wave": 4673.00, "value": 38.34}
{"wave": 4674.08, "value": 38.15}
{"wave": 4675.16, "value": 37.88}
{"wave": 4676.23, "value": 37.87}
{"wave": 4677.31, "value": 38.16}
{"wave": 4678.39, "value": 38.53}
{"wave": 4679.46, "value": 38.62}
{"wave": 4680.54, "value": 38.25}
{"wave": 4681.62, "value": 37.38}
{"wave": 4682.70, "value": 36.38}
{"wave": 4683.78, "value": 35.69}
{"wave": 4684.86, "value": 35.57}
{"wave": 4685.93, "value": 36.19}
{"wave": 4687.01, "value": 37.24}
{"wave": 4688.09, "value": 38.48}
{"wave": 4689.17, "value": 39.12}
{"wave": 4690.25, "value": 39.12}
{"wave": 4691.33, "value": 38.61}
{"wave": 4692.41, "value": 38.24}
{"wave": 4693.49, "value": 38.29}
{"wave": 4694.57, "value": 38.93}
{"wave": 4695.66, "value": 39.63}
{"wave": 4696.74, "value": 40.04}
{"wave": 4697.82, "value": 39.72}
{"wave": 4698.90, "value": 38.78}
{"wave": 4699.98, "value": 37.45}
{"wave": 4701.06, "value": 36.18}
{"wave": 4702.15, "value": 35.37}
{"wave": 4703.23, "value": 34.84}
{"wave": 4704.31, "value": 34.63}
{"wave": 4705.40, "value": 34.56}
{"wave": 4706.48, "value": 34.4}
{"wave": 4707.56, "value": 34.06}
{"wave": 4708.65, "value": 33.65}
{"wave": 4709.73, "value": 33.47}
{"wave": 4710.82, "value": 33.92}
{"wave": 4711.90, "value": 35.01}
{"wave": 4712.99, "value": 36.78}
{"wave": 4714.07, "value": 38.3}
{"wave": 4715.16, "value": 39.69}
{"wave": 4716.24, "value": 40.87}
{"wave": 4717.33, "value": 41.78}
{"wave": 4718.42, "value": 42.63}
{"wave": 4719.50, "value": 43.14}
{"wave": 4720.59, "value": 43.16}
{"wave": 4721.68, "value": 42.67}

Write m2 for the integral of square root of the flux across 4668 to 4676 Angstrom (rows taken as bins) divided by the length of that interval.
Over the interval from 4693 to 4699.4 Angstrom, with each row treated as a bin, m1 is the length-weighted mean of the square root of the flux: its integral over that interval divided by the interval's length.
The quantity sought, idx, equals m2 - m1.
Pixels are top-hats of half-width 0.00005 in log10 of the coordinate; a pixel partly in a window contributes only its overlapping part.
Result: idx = -0.16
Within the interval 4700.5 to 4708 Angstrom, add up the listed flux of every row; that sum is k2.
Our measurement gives 244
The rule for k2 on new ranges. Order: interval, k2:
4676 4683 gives 265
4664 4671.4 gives 253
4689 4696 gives 272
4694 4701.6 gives 271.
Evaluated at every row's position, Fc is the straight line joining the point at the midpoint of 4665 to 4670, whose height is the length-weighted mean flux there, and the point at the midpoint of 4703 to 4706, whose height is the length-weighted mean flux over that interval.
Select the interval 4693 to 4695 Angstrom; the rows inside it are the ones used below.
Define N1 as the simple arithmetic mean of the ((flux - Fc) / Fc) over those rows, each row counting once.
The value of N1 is 0.107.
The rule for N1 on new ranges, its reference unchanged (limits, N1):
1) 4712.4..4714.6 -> 0.089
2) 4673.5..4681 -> 0.085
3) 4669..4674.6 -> 0.064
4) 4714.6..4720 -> 0.210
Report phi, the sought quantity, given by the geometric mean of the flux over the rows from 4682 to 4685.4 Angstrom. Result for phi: 35.9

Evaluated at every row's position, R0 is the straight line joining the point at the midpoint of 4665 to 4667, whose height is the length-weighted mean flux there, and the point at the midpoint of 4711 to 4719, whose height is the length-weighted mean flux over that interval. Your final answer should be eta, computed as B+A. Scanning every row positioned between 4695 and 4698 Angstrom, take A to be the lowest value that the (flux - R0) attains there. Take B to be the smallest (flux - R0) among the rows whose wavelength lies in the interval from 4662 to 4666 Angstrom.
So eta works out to 2.4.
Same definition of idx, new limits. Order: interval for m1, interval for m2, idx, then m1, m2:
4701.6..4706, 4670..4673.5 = 0.25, 5.90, 6.151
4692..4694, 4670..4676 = -0.03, 6.19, 6.156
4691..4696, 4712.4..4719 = 0.11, 6.21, 6.323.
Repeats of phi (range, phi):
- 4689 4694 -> 38.7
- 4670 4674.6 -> 37.9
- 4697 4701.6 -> 38.0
